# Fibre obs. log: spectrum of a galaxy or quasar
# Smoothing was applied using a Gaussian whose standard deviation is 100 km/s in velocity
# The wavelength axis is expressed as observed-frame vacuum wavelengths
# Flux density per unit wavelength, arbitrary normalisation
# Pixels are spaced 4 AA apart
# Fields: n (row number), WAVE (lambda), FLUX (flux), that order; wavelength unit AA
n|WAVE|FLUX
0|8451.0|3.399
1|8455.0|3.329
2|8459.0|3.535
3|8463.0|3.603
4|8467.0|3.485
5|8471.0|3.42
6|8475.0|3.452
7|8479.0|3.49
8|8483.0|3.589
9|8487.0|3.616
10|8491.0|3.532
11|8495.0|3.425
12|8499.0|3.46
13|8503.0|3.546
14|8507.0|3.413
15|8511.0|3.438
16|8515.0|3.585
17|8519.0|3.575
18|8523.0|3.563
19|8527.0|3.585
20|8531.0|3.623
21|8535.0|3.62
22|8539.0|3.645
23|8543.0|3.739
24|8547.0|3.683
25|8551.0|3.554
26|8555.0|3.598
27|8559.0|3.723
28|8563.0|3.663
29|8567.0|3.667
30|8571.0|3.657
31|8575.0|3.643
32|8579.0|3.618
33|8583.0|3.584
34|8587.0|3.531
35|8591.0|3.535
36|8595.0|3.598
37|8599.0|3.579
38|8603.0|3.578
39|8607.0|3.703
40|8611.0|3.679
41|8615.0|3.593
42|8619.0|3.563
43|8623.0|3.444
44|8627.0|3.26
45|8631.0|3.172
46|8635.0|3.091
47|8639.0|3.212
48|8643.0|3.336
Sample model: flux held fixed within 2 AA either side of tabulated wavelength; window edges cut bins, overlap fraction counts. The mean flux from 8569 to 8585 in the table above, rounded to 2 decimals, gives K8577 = 3.63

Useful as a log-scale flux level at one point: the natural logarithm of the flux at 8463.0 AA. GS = 1.282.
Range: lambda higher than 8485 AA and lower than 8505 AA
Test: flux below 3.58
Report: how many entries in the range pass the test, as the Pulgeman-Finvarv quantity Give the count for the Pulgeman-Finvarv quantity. 4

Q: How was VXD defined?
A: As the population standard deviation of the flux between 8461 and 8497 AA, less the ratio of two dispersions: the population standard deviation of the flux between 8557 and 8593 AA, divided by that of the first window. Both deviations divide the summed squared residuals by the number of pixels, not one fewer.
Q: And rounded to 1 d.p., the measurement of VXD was -0.8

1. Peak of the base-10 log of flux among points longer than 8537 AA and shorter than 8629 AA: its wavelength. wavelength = 8543.0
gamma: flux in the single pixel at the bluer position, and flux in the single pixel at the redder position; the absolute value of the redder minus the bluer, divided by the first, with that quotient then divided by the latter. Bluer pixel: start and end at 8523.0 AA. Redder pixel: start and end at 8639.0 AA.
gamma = 0.031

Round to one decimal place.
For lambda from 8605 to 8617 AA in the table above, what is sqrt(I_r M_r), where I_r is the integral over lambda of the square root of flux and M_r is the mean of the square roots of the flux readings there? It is 6.6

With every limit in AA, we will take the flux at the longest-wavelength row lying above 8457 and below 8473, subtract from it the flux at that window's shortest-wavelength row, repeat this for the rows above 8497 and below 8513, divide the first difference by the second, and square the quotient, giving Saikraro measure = 27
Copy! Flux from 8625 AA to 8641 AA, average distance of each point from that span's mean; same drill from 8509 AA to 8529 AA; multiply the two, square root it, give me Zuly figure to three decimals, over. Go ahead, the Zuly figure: 0.048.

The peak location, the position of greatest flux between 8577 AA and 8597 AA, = 8579.0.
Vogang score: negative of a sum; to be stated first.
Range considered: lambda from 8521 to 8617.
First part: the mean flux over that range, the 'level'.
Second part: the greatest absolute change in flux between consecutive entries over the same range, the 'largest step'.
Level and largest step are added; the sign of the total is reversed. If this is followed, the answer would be -3.75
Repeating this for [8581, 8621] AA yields -3.72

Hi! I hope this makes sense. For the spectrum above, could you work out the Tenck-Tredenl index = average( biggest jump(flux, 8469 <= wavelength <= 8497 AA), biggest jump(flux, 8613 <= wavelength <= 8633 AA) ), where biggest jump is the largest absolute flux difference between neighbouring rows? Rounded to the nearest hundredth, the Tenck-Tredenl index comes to 0.15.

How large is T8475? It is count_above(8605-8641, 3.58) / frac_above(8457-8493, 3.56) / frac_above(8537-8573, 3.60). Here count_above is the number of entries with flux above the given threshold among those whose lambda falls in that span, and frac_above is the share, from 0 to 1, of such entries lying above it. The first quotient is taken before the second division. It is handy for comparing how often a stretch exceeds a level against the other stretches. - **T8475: 12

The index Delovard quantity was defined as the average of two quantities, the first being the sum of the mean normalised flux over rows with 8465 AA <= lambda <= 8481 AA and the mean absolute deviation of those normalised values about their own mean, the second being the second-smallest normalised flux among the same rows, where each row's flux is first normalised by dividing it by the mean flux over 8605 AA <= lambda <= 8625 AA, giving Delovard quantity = 0.96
